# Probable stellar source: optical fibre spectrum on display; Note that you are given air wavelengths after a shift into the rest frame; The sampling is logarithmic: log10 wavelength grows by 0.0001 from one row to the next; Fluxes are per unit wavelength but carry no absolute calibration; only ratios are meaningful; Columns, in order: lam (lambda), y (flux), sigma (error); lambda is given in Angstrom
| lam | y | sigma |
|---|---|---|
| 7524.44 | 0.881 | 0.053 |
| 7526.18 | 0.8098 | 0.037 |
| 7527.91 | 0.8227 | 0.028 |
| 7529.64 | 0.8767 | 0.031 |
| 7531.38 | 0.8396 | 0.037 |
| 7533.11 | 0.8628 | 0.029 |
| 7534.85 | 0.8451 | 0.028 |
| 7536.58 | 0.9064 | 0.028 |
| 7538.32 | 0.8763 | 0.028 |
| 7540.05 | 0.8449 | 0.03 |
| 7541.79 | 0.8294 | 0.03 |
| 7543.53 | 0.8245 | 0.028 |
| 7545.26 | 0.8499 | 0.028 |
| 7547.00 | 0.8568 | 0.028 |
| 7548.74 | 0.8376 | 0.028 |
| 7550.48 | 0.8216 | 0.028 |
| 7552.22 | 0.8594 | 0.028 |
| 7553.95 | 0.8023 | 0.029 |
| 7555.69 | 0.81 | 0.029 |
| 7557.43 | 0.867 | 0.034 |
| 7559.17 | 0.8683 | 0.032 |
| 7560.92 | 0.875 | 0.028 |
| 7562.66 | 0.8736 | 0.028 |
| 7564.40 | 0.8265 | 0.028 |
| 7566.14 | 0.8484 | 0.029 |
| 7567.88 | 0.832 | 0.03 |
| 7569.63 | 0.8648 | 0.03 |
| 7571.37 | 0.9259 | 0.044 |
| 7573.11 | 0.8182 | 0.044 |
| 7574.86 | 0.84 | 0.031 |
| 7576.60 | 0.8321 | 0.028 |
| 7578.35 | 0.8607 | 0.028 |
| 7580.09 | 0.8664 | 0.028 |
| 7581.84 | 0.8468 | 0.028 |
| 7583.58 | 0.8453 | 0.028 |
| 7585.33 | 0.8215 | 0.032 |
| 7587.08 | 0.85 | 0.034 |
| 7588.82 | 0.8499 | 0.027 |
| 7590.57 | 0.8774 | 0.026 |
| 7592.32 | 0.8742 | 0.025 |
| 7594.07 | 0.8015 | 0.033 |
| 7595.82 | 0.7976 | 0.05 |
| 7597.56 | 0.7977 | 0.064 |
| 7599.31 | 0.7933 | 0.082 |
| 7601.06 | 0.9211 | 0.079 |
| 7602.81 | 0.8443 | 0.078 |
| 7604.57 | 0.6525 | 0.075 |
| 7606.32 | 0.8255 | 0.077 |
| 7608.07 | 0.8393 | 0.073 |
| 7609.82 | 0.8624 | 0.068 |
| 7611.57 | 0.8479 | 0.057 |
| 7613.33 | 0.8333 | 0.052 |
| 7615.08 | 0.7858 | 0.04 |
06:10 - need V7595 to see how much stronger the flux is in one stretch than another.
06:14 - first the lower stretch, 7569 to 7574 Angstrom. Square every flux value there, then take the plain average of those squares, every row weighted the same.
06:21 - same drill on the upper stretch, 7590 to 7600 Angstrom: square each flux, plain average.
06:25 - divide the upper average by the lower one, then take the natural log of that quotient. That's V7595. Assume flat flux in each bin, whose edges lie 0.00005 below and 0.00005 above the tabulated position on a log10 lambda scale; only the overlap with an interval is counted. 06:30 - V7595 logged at -0.11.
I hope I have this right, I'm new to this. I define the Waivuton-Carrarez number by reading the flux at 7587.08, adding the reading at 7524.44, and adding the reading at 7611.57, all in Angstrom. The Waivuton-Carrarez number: 2.58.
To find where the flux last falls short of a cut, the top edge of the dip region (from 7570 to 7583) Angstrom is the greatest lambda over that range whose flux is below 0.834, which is 7576.60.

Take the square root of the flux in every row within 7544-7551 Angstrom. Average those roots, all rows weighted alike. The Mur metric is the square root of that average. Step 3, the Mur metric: 0.958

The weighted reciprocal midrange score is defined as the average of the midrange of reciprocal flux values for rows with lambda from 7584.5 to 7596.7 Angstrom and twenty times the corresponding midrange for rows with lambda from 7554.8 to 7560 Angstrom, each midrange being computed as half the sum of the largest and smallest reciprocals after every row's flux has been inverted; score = 12.5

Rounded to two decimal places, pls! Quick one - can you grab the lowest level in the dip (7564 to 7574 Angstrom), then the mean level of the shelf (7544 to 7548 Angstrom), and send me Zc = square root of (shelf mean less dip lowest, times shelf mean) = 0.17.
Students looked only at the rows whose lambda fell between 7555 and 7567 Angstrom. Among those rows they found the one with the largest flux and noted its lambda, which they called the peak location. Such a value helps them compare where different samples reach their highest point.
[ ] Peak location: 7560.92 Angstrom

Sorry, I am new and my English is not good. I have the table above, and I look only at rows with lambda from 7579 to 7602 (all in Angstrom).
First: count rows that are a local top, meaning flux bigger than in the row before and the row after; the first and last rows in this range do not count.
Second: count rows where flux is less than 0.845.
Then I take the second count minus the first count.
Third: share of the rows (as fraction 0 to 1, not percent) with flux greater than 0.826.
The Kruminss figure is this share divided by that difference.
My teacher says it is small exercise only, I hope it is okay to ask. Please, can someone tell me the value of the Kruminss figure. 0.31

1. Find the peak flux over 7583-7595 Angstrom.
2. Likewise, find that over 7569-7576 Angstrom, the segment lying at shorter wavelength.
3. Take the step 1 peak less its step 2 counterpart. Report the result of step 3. -0.05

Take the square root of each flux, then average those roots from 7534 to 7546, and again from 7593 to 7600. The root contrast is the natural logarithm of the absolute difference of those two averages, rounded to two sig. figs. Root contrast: -3.5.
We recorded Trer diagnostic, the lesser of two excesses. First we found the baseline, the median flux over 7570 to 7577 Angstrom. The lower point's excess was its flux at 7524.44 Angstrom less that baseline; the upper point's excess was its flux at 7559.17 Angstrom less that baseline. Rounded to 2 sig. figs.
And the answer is 0.032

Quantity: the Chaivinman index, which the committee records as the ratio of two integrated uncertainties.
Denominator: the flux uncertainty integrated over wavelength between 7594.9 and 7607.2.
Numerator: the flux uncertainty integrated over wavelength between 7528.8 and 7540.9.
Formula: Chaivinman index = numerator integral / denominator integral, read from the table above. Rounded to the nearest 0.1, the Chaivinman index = 0.4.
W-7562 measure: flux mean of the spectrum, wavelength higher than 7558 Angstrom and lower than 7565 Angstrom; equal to 0.86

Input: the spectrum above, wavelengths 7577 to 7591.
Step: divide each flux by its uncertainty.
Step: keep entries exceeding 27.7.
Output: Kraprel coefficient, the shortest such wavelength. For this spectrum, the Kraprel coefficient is 7578.35 Angstrom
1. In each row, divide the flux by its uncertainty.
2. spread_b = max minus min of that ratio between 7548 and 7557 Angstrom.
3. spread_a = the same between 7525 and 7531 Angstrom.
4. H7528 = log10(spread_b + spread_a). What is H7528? 1.0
